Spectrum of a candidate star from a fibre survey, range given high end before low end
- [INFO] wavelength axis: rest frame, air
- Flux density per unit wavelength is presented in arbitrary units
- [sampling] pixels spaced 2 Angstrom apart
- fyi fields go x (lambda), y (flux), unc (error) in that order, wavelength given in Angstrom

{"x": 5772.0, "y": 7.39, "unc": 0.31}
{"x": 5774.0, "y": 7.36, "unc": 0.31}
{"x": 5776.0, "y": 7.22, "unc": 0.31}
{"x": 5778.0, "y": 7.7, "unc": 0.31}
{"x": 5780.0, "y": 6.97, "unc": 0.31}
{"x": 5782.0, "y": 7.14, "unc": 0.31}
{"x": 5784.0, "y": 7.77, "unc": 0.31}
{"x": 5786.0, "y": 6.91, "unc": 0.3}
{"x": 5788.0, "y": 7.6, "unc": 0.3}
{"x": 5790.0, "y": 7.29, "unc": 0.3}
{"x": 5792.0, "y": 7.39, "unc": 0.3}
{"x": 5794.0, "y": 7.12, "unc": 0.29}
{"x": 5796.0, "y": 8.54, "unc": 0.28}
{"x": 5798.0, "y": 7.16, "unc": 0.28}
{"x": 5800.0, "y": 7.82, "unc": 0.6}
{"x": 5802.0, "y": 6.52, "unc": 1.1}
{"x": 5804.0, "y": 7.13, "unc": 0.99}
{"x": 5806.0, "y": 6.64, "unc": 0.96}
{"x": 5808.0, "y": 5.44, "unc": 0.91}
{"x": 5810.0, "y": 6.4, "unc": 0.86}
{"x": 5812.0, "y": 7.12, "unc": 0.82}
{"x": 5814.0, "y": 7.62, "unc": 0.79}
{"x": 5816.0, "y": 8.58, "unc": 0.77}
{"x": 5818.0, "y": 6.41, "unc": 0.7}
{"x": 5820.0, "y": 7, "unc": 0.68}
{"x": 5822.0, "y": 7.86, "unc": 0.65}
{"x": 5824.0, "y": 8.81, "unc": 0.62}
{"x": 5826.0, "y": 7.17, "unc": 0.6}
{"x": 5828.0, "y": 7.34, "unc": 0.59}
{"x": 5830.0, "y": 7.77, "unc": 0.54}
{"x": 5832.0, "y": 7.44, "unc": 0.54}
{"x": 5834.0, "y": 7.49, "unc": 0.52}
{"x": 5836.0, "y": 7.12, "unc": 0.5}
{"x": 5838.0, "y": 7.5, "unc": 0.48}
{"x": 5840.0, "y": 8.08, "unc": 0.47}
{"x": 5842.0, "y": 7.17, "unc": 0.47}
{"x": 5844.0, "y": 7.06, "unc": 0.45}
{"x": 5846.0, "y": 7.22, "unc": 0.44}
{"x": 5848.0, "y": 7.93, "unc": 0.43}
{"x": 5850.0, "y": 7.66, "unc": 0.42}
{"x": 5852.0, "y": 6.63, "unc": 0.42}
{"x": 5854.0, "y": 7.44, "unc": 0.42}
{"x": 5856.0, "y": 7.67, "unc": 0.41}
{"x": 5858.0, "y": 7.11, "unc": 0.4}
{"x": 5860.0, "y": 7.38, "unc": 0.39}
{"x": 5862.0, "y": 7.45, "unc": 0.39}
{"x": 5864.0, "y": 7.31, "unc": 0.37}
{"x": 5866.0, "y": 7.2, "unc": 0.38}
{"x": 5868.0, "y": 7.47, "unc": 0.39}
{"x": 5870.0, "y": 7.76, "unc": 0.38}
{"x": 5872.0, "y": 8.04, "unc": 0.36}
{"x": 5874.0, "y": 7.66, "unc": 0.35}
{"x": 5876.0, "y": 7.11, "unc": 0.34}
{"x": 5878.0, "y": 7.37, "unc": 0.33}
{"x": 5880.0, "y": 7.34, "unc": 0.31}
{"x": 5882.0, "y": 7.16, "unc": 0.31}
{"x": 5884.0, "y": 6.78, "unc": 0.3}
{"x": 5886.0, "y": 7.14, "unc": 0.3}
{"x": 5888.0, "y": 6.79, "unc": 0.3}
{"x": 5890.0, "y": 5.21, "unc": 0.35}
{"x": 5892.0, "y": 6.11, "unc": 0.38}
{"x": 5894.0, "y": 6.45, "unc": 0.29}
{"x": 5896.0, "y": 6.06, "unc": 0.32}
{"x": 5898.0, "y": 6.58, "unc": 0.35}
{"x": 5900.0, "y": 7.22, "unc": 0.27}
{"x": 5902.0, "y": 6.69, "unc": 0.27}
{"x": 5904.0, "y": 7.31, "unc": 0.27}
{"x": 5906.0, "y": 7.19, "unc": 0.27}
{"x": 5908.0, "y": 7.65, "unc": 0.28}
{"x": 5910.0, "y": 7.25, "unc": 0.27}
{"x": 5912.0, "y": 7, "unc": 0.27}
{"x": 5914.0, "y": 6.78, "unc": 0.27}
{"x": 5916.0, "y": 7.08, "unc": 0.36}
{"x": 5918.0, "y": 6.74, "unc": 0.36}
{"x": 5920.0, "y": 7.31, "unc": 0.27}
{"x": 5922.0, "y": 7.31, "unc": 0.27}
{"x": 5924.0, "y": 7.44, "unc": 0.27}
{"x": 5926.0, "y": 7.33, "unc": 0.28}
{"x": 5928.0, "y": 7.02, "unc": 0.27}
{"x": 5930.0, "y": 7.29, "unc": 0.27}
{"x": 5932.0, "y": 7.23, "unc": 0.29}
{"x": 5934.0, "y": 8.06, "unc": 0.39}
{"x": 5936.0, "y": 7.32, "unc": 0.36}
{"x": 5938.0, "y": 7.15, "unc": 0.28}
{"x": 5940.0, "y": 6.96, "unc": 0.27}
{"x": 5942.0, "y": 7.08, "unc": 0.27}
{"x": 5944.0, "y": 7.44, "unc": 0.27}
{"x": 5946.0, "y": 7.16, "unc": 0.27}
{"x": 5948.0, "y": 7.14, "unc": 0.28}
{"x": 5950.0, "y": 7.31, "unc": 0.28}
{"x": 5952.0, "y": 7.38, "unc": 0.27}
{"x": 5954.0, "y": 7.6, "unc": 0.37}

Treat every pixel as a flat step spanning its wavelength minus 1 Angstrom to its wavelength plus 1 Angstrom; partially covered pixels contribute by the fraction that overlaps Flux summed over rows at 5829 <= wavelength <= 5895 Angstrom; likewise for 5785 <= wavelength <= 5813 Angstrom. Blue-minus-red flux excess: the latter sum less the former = -140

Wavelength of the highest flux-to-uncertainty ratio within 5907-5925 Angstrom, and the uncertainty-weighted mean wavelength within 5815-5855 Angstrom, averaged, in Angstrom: 5878.4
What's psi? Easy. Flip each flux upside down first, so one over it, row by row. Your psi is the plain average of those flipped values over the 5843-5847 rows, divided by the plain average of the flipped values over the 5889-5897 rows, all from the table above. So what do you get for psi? 0.83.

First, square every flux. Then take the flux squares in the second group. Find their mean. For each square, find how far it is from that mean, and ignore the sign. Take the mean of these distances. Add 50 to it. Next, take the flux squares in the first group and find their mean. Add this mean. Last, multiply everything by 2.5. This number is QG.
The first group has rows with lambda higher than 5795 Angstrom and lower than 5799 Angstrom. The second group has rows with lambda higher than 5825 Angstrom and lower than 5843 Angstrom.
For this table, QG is 289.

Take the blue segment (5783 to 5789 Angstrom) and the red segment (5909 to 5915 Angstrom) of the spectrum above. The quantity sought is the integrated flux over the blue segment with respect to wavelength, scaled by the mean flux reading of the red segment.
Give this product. 312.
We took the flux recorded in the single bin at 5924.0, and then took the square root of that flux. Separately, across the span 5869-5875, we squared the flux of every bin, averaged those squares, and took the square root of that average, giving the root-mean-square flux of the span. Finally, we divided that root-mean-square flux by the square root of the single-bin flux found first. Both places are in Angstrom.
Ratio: 2.87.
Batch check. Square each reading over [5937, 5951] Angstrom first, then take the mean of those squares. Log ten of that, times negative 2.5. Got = -4.28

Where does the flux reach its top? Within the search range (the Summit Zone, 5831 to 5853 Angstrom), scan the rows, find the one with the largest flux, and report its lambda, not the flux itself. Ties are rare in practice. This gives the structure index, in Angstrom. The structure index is 5840.0 Angstrom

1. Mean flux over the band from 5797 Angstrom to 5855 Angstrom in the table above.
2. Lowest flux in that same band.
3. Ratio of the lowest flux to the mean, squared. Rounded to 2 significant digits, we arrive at 0.56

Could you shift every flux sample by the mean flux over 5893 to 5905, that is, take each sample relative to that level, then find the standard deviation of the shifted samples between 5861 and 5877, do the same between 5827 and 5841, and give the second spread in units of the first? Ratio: 1.0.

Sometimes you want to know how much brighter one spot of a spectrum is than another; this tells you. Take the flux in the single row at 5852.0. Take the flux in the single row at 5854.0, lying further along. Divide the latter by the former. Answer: 1.12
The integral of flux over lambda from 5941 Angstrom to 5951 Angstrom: 72.3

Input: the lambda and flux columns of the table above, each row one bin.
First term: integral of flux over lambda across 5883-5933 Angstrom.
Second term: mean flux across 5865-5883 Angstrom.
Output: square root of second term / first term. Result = 0.147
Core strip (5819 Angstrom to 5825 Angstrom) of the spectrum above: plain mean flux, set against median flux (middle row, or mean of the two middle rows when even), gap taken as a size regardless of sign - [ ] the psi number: 0.030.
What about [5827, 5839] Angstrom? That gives 0.022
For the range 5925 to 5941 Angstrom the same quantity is 0.035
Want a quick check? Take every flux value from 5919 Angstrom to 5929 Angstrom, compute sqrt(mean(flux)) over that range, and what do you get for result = 2.70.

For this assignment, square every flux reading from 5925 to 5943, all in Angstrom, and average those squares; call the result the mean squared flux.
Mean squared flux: 53.0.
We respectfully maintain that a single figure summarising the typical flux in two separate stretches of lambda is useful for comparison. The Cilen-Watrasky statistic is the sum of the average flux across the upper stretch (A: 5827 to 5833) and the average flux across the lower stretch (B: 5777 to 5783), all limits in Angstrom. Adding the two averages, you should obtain 14.8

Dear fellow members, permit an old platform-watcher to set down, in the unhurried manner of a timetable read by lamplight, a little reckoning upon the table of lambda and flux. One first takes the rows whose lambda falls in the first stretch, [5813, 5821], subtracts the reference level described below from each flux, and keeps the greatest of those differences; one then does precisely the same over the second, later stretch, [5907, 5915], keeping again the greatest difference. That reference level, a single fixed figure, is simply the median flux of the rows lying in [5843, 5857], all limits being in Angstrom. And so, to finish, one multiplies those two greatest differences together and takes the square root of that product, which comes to 0.5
